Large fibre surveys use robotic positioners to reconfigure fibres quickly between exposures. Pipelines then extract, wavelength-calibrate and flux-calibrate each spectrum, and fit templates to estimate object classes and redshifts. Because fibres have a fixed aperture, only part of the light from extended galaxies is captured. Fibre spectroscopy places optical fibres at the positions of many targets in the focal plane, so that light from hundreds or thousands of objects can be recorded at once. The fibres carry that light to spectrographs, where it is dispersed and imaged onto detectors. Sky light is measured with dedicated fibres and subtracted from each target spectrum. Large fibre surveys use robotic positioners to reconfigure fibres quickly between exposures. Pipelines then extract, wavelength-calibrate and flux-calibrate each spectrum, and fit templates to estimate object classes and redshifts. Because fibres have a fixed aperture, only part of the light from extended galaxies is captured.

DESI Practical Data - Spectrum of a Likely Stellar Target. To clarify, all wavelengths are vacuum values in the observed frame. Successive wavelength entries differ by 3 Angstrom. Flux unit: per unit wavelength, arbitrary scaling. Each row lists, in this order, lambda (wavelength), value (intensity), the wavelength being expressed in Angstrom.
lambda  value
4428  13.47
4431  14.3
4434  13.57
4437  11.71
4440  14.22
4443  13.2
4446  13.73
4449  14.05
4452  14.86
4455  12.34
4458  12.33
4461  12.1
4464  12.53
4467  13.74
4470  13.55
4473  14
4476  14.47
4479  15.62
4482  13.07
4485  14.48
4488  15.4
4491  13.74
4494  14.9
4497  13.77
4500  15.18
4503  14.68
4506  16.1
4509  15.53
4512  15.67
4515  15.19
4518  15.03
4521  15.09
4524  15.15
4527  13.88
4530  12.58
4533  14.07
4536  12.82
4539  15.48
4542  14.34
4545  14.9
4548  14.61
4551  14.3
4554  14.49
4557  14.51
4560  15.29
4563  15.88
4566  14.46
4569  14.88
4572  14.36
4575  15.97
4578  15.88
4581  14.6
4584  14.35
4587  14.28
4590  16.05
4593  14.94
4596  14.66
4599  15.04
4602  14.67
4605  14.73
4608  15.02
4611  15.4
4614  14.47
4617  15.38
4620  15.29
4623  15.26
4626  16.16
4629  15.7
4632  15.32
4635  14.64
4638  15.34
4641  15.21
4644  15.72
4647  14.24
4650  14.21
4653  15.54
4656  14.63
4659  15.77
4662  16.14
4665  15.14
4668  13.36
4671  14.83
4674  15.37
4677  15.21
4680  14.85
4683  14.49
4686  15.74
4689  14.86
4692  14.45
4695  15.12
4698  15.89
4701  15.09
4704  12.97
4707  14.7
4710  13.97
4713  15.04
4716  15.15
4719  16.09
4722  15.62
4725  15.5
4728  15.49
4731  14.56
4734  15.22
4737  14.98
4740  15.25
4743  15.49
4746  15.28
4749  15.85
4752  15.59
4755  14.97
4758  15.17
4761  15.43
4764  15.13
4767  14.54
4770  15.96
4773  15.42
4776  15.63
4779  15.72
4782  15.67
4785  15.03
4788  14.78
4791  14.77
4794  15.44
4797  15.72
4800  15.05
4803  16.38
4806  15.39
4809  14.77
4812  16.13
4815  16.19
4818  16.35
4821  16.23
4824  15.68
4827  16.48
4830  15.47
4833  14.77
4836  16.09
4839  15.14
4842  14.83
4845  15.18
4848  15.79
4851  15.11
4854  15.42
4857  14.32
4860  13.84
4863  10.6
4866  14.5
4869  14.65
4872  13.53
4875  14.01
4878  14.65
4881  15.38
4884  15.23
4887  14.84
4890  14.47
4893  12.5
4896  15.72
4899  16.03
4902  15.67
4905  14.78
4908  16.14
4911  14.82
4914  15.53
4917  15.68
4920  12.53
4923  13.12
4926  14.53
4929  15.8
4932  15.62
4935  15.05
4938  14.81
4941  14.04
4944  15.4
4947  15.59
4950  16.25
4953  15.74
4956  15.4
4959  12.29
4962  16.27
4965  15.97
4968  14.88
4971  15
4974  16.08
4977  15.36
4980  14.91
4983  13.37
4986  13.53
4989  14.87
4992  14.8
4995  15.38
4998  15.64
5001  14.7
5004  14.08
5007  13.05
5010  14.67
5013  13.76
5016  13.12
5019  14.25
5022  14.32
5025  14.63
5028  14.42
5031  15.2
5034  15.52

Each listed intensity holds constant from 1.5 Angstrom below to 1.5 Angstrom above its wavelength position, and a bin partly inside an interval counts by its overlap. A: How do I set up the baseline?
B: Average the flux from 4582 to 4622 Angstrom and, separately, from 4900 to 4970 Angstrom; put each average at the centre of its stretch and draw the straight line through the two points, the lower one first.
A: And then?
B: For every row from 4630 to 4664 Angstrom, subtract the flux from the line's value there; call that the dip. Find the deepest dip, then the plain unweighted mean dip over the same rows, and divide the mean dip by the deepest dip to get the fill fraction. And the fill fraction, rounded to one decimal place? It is -0.3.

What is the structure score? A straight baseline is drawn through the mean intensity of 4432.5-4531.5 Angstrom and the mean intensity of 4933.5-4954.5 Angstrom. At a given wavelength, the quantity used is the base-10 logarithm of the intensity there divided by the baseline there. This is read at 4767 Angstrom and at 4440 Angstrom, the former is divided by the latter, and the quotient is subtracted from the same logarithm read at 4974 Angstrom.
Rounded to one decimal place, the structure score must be 1.3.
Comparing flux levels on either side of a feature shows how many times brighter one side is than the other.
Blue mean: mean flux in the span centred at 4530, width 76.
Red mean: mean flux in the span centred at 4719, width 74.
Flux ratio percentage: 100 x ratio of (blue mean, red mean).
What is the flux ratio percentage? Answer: 97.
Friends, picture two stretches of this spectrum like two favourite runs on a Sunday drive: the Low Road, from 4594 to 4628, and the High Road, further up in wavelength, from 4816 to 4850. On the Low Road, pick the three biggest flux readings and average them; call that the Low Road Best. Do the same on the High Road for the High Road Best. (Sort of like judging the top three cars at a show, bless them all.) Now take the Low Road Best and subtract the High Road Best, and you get -0.7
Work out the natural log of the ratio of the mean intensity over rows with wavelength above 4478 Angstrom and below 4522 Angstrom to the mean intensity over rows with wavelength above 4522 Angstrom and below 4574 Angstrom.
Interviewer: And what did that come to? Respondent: 0.03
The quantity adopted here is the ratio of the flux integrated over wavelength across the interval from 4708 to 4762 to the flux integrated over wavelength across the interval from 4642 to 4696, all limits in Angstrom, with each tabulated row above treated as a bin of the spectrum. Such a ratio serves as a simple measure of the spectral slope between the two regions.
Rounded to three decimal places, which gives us 1.018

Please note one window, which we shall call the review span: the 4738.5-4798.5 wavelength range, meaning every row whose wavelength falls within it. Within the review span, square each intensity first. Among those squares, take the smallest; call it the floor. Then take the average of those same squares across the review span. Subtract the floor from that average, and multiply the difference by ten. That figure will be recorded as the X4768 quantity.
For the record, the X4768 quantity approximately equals 241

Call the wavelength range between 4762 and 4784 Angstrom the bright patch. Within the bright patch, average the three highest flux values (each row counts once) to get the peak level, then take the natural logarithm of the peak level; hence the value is 2.76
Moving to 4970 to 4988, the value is 2.74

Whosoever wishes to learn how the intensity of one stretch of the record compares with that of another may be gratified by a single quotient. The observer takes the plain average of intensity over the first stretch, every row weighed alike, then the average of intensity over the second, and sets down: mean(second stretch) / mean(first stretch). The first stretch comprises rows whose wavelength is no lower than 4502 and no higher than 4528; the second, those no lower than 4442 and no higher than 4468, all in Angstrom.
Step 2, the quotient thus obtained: 0.87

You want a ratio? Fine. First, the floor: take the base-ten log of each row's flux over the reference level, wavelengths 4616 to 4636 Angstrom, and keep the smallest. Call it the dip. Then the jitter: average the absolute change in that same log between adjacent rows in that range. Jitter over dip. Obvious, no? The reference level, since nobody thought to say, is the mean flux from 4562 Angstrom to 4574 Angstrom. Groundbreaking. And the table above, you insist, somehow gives -1.6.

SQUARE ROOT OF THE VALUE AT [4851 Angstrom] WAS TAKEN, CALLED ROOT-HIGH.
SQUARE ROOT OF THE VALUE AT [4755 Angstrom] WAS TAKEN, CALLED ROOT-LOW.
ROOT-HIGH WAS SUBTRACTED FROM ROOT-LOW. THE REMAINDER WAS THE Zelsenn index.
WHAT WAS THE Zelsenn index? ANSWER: -0.02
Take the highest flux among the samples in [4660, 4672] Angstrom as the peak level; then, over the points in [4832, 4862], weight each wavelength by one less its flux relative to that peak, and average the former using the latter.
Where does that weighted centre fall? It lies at 4849.0 Angstrom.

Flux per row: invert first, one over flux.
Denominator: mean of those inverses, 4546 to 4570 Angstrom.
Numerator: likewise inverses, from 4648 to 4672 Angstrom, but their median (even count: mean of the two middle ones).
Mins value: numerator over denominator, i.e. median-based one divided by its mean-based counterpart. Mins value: 0.987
